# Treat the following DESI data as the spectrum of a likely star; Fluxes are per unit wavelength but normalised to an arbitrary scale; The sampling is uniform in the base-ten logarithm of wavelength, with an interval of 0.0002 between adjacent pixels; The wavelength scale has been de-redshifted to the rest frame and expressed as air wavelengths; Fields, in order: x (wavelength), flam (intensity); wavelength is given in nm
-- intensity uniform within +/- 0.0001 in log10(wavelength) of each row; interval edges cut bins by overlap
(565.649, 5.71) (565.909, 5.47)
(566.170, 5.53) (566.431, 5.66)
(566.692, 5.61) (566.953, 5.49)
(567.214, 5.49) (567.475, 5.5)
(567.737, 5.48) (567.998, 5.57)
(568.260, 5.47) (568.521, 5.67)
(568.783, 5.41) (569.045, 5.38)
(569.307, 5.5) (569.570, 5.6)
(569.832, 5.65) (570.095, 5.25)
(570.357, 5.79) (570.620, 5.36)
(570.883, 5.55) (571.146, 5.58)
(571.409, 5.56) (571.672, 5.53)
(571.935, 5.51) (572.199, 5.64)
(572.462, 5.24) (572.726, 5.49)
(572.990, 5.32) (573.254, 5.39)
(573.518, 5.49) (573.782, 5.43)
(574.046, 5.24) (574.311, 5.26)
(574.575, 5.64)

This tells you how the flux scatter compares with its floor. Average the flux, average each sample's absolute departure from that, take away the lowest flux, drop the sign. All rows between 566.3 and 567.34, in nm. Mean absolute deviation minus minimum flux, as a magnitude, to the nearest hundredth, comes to 5.42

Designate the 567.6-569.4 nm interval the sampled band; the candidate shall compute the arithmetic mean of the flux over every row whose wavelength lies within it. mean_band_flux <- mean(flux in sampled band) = 5.50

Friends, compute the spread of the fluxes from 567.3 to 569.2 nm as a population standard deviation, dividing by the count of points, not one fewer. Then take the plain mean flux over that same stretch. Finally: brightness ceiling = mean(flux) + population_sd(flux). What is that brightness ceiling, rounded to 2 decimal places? 5.59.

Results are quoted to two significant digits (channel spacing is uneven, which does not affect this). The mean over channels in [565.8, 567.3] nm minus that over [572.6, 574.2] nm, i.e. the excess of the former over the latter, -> 0.15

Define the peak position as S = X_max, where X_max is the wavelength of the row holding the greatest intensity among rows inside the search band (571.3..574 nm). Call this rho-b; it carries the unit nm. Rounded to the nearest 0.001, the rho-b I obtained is 572.199 nm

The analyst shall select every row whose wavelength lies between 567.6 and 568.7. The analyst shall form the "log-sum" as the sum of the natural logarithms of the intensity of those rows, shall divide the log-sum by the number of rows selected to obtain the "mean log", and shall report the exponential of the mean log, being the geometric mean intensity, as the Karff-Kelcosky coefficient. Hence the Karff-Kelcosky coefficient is 5.55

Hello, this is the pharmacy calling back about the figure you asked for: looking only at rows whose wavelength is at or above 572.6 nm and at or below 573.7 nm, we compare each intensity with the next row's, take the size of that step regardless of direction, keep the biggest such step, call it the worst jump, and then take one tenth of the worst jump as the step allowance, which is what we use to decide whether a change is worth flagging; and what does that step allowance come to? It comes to 0.017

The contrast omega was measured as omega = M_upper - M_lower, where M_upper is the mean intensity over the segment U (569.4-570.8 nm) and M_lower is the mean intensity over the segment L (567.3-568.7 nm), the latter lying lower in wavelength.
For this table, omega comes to -0.01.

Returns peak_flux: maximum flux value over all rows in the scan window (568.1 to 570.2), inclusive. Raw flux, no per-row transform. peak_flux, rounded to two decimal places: 5.67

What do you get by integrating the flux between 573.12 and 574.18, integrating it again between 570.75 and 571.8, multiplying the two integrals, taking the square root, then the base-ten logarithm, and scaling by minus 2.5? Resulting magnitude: -1.903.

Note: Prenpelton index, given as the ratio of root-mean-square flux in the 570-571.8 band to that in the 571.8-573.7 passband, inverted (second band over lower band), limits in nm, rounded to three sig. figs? 0.986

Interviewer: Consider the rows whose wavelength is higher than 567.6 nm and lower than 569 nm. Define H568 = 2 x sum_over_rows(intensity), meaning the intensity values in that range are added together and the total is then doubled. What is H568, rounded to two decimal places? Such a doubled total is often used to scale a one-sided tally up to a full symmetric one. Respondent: 55.20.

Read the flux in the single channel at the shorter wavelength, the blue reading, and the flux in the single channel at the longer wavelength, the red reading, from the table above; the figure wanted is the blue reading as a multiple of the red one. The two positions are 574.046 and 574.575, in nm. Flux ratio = 0.93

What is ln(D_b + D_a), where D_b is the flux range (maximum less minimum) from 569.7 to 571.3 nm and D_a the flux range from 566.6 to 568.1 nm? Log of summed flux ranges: -0.40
